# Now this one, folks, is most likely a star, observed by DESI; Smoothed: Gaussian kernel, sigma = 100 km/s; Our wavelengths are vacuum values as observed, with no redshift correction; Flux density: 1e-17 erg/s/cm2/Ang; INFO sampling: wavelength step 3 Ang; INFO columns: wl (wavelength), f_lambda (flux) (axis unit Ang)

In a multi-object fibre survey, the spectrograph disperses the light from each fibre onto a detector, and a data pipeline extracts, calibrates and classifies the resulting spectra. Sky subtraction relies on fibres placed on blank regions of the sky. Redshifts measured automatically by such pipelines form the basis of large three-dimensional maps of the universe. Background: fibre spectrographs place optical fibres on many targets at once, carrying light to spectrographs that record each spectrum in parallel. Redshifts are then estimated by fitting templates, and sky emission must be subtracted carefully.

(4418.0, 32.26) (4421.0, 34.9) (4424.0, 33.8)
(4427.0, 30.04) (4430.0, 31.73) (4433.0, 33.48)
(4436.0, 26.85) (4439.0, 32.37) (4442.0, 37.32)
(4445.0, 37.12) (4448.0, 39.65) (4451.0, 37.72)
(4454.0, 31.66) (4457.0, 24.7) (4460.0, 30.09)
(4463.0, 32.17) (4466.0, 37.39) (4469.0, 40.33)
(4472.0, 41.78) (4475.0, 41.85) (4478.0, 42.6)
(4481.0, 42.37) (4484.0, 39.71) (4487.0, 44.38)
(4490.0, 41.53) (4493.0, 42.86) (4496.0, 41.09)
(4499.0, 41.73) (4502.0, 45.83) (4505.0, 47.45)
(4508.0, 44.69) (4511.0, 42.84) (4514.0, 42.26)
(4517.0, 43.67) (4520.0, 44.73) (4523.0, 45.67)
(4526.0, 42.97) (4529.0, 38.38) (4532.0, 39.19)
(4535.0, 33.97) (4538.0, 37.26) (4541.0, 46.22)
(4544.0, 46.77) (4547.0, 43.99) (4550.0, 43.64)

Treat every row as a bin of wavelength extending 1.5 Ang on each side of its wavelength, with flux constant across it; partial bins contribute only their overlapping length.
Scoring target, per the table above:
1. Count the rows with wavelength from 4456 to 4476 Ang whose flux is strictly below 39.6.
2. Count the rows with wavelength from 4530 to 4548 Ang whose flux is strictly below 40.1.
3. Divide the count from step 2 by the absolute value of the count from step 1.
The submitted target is 0.75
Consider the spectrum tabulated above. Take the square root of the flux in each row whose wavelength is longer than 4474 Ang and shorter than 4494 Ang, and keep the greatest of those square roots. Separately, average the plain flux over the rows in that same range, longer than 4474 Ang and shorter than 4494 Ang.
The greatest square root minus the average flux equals -36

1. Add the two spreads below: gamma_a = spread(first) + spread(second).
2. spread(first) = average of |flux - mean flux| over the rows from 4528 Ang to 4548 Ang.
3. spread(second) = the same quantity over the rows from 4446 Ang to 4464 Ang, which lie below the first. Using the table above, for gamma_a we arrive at 8.2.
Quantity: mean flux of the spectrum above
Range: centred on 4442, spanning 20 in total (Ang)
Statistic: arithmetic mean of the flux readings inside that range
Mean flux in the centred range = 34.9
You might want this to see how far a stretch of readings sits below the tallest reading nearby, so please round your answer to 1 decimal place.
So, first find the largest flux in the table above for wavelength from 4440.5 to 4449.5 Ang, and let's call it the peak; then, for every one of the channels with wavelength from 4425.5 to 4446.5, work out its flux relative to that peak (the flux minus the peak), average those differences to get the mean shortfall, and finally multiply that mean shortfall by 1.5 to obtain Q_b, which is -10.4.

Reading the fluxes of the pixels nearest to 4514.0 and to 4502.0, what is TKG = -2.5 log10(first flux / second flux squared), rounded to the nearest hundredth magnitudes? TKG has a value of 4.24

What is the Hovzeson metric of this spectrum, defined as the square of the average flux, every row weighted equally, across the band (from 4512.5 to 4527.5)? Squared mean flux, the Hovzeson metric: 1924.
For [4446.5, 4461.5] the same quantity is 1073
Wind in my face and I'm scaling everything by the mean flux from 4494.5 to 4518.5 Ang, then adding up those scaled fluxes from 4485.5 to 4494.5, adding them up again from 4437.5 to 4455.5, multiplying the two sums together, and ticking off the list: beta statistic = 15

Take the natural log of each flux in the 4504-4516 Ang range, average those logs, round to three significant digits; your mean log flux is 3.79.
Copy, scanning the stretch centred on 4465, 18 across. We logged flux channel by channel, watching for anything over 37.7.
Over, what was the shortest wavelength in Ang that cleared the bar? 4469.0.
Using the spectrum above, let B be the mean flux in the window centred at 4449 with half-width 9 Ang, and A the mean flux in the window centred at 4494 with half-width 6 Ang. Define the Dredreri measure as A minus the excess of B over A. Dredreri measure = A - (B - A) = 48.9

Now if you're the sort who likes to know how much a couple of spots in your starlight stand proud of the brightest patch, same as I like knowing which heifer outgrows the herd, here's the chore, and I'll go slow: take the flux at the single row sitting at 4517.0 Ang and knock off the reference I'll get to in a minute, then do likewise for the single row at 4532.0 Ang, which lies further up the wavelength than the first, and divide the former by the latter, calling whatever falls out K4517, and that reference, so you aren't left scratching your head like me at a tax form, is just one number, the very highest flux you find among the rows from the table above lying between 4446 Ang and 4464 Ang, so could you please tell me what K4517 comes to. -8.7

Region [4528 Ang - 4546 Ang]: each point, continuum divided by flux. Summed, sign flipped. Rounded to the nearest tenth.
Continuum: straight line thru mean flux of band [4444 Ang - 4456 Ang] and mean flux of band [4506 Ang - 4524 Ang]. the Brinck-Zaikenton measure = -7.0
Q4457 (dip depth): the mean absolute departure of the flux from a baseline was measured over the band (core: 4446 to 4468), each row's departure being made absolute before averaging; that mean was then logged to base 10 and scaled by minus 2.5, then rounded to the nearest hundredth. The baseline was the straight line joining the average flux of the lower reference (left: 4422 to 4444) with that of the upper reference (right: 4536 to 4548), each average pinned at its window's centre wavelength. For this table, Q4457 -1.65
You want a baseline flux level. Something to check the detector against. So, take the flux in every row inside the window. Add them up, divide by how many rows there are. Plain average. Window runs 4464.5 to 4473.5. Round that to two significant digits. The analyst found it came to 40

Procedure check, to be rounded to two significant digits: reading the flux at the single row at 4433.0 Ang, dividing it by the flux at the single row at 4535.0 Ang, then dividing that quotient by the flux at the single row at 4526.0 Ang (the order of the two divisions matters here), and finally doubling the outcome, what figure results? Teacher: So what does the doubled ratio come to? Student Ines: 0.046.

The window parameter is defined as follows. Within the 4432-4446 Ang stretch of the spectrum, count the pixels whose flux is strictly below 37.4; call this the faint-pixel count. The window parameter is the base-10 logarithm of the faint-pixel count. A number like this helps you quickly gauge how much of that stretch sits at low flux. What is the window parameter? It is 0.7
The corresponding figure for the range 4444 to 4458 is 0.5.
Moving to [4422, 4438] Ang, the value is 0.7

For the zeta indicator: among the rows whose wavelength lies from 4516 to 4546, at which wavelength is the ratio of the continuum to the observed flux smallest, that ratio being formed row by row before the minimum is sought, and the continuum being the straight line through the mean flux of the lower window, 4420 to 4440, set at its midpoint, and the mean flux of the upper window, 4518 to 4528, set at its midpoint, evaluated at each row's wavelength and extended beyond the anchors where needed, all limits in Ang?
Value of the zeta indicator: 4523.0 Ang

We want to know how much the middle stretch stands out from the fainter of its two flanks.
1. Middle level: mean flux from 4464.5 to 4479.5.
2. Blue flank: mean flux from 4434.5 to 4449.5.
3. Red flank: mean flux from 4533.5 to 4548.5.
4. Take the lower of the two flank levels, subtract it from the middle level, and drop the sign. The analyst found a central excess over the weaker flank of 6.1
